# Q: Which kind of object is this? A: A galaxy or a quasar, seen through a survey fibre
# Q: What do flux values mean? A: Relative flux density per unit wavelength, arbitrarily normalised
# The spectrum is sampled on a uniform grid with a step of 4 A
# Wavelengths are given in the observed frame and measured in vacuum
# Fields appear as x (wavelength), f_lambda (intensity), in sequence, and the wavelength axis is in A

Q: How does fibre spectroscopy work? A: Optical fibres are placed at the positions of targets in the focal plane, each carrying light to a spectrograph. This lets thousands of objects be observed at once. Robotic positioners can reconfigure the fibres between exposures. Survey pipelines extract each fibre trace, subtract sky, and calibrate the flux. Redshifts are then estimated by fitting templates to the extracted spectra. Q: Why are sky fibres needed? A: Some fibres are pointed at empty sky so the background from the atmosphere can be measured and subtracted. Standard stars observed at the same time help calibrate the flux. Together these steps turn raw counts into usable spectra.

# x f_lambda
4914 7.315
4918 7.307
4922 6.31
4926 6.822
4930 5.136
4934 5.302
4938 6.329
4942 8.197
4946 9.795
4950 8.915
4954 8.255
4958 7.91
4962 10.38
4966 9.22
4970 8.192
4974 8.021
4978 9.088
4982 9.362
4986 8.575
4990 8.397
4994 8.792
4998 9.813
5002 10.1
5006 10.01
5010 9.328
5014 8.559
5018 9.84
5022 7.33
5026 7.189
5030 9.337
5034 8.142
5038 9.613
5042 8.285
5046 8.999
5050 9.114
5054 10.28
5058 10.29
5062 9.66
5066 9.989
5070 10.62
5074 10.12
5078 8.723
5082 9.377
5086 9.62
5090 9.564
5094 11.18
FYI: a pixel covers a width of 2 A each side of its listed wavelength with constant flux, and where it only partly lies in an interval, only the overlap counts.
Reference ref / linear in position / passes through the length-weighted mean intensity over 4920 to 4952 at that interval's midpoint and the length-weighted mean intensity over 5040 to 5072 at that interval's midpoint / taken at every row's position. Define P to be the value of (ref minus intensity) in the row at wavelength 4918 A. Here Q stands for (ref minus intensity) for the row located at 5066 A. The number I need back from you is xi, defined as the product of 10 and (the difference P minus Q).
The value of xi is -5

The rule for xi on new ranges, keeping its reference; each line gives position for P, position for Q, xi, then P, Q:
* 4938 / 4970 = 12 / 0.8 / -0.4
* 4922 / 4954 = 13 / 0.5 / -0.8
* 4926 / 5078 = -13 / 0.1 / 1.4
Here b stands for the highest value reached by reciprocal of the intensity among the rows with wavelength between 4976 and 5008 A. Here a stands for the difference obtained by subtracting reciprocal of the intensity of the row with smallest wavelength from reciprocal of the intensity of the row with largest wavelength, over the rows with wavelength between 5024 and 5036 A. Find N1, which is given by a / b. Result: -0.14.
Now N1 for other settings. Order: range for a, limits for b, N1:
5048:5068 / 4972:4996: -0.08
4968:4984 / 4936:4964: -0.10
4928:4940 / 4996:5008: -0.36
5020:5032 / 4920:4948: -0.15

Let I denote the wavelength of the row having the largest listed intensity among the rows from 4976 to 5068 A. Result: 5058 A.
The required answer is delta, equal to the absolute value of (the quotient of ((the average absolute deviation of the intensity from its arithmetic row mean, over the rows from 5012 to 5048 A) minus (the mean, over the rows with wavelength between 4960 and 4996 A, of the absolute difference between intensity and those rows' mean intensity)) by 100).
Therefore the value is 0.0021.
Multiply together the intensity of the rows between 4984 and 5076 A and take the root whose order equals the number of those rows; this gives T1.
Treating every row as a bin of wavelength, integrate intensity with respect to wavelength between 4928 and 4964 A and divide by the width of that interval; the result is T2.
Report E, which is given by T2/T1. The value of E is 0.85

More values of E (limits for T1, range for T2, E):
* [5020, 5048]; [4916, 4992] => 0.95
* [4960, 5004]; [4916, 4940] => 0.68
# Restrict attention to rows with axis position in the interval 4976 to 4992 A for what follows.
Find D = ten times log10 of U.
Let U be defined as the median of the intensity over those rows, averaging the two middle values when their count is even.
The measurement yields 9.5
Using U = 8.8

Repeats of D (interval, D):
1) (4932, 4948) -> 8.6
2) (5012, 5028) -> 9.0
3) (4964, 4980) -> 9.4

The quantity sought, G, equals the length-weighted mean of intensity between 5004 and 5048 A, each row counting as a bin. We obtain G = 8.8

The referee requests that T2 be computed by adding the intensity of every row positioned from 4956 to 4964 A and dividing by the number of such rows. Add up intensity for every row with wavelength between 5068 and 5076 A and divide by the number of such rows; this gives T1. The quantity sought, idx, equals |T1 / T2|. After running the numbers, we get 1.13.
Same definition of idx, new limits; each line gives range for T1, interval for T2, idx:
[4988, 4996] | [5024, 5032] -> 1.04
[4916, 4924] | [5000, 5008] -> 0.68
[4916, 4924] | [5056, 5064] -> 0.68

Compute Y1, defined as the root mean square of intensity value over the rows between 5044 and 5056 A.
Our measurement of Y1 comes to 9.48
